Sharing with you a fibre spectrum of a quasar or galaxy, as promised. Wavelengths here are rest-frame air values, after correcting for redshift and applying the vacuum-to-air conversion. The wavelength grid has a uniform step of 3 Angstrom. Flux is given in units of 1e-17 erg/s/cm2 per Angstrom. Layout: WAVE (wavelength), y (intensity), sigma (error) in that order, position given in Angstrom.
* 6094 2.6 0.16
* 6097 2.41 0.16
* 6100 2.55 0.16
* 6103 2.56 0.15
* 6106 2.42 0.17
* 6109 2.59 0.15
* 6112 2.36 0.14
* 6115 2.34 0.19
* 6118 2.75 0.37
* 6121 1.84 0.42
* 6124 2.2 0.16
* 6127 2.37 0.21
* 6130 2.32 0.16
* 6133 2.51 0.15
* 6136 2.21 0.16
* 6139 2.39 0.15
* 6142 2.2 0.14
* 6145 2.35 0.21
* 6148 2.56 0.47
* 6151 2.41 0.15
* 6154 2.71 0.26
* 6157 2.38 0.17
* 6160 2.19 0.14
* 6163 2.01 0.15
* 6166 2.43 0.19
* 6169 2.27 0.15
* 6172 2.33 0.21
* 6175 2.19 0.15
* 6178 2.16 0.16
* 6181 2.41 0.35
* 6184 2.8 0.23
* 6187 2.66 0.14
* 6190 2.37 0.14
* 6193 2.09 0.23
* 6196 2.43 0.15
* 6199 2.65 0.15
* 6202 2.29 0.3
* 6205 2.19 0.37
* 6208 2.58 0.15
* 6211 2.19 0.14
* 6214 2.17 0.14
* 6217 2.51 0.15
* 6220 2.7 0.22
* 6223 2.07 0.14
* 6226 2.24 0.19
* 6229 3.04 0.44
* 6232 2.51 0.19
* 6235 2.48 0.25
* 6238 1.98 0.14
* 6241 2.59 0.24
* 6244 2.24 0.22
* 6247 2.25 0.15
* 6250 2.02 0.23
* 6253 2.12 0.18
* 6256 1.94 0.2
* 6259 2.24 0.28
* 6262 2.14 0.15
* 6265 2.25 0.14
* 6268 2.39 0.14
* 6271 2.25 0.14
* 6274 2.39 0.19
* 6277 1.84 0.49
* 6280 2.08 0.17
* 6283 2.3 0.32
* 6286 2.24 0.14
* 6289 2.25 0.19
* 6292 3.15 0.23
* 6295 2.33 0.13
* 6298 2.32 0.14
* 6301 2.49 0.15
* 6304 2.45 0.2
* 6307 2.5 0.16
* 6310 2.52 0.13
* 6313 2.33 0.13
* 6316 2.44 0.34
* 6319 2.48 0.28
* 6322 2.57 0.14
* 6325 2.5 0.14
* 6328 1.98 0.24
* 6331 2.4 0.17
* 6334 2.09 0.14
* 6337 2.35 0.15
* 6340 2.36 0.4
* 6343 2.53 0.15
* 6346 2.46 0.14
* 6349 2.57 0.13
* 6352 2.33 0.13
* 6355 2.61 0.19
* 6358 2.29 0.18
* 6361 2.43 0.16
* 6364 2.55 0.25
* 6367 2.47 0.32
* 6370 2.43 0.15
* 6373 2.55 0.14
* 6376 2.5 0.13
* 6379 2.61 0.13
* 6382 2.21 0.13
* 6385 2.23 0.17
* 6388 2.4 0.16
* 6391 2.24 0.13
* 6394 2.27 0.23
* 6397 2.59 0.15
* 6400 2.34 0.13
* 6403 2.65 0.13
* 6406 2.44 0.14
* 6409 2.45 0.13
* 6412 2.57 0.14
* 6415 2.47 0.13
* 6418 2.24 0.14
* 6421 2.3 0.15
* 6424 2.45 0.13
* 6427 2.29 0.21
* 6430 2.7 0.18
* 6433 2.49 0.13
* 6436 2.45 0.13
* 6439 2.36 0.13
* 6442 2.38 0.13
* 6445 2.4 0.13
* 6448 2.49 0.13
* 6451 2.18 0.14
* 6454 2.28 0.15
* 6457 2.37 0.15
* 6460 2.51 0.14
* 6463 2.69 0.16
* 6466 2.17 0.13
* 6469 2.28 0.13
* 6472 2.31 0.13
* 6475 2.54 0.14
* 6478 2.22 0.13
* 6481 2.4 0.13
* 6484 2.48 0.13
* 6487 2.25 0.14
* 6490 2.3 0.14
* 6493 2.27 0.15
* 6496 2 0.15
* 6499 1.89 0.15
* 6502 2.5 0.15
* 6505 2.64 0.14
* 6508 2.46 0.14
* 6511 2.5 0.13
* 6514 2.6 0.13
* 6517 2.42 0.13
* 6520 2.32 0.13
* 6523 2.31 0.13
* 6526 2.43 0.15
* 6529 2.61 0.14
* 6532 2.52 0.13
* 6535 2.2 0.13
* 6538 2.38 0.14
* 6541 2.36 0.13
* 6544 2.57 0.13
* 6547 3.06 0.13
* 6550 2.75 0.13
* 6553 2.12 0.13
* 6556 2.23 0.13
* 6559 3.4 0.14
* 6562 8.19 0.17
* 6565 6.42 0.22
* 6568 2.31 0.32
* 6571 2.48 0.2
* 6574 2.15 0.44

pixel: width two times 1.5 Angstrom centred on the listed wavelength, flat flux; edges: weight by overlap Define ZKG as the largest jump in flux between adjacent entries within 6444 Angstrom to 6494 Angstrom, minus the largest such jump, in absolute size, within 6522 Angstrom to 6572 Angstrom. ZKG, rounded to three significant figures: -4.27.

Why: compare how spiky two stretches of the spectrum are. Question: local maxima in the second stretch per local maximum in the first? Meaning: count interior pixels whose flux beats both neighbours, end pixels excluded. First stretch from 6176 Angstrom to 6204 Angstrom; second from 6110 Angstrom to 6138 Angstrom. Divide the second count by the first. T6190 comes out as 1.5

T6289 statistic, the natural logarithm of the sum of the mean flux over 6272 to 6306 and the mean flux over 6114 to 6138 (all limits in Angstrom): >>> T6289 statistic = 1.54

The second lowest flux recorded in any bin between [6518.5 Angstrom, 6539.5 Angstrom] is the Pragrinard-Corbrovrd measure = 2.31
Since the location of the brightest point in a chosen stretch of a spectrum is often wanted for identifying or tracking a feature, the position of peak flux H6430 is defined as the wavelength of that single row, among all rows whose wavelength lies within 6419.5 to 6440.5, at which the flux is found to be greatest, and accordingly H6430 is 6430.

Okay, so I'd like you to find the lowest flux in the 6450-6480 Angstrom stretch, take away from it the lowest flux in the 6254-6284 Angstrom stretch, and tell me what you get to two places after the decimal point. 0.33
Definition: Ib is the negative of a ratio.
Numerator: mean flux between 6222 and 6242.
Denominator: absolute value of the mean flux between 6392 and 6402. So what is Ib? -1.01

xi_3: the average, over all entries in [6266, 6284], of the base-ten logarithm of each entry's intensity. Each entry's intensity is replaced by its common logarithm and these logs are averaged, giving 0.34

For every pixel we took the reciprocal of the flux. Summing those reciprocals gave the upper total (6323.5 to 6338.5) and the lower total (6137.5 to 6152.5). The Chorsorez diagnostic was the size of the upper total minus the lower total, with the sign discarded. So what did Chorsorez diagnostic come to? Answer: 0.12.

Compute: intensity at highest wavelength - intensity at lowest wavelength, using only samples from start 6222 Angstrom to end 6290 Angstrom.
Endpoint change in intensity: 0.18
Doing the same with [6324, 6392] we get -0.26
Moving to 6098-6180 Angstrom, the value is -0.39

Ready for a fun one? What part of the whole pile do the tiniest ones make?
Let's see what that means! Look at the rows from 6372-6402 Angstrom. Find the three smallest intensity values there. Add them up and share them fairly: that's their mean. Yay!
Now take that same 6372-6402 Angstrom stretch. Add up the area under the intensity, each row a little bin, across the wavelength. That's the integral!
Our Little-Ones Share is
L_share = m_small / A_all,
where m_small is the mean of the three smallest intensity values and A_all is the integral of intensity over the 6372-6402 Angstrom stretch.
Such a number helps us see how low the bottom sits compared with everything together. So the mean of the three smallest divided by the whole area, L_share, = 0.031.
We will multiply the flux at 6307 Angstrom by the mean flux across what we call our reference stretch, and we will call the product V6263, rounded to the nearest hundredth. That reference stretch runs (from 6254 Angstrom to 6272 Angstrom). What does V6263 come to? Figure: 5.50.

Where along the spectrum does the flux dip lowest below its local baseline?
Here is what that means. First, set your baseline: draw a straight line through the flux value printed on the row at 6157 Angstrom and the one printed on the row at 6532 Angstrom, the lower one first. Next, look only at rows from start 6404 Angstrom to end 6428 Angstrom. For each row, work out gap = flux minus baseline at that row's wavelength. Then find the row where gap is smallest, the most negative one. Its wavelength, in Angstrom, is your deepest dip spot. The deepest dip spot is 6418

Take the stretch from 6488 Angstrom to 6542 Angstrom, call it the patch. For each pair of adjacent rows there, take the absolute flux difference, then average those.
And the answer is 0.158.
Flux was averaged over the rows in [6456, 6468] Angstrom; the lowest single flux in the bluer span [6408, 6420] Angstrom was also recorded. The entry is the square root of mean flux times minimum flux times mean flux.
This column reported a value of 3.64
